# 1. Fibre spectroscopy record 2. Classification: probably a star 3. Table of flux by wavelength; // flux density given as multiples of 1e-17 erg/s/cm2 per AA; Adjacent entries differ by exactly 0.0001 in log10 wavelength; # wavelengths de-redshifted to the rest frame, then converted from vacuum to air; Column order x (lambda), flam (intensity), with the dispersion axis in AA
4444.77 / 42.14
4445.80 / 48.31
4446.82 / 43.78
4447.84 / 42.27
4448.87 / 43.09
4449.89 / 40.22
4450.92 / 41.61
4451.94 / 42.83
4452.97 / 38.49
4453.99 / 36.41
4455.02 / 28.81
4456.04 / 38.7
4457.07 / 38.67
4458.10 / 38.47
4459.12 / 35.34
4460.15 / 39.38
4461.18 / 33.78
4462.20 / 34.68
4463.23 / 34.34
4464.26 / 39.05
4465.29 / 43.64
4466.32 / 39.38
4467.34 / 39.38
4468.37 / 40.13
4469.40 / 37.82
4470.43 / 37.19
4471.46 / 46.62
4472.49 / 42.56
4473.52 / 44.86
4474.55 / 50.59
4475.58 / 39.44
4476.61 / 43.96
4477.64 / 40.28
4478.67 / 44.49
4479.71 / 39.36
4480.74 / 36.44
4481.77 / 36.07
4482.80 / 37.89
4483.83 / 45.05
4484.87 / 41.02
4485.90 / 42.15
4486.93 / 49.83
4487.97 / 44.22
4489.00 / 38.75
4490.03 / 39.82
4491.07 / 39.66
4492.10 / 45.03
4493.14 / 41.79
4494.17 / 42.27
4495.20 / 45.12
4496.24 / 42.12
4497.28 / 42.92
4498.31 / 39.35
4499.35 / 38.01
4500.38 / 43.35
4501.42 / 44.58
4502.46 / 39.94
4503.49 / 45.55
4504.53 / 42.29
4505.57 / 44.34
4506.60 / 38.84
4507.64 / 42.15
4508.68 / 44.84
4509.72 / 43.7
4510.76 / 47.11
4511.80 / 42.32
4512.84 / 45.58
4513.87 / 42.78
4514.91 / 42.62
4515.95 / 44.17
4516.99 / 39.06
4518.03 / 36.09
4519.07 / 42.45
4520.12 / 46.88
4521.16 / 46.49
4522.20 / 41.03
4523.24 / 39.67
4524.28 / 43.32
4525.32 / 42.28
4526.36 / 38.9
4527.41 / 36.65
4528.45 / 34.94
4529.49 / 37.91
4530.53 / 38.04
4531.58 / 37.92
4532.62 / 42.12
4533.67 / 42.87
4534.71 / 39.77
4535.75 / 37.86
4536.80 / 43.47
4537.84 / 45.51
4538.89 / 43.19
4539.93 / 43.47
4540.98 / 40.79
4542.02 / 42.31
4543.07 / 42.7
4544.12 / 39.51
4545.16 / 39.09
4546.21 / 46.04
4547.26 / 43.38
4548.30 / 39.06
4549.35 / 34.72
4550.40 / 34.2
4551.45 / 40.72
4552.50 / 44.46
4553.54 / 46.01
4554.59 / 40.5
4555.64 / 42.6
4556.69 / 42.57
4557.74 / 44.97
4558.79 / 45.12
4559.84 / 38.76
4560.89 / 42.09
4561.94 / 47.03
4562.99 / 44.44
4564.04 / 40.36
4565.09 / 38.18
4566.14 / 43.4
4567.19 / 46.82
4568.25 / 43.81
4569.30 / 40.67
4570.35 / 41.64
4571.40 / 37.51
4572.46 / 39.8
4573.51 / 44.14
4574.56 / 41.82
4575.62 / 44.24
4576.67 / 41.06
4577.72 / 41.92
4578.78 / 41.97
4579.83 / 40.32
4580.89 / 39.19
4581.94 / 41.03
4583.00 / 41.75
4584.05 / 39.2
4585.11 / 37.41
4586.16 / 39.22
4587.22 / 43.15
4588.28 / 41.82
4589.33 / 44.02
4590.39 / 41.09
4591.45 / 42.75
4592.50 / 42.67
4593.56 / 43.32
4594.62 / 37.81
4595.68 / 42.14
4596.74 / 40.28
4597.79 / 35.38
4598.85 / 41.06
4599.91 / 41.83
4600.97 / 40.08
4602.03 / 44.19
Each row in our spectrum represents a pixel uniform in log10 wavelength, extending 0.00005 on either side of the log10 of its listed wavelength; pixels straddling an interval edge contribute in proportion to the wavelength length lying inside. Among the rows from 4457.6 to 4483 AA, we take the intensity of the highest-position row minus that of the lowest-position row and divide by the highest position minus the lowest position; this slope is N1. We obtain -0.02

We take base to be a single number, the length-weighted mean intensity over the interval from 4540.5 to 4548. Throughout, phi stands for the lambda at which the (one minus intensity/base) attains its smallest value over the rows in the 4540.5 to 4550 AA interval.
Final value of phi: 4546.21 AA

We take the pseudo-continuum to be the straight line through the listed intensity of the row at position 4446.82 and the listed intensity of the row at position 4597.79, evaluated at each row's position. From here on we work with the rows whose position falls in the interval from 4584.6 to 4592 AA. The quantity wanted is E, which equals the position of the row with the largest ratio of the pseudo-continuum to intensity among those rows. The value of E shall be 4585.11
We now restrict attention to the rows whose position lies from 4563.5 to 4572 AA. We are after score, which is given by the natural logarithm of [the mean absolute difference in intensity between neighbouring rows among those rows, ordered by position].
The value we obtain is 1.1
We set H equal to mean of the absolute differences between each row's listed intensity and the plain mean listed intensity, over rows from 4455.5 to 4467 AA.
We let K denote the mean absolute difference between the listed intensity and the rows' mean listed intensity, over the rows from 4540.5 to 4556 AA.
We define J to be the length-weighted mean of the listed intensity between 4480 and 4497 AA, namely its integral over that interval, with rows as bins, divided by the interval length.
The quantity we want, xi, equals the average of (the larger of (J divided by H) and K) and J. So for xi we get 29.7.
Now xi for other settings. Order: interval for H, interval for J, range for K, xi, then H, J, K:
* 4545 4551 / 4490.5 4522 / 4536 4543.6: 27.4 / 3.5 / 42.7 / 1.0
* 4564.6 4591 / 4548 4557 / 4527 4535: 31.7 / 1.8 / 40.5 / 2.1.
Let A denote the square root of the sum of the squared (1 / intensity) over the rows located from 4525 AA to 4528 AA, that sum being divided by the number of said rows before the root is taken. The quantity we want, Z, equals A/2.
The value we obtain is 0.0128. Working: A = 0.0256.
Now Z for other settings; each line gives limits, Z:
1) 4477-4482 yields 0.0128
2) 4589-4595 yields 0.0120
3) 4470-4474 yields 0.0118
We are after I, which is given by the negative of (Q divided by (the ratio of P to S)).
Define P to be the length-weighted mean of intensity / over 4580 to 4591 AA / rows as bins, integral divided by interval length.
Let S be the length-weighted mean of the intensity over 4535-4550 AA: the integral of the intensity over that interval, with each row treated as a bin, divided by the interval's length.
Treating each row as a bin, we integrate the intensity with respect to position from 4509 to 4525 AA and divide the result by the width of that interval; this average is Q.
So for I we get -43.6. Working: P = 40.8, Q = 42.90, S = 41.4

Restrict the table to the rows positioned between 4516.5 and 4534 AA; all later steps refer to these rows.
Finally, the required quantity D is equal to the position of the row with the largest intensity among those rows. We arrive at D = 4520.12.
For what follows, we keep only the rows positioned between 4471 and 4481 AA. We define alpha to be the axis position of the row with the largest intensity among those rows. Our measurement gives 4474.55 AA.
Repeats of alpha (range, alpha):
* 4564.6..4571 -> 4567.19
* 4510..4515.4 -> 4510.76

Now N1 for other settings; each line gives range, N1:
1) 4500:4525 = 0.00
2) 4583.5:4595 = -0.13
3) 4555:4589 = -0.02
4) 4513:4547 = 0.10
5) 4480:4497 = 0.37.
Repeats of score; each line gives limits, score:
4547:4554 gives 1.3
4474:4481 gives 1.7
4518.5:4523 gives 1.2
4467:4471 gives 0.2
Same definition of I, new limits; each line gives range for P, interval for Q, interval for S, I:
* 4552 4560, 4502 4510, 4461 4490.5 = -40.3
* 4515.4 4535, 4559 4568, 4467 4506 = -44.2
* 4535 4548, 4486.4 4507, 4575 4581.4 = -41.6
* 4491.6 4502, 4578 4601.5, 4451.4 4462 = -35.6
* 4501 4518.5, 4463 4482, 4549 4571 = -40.4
